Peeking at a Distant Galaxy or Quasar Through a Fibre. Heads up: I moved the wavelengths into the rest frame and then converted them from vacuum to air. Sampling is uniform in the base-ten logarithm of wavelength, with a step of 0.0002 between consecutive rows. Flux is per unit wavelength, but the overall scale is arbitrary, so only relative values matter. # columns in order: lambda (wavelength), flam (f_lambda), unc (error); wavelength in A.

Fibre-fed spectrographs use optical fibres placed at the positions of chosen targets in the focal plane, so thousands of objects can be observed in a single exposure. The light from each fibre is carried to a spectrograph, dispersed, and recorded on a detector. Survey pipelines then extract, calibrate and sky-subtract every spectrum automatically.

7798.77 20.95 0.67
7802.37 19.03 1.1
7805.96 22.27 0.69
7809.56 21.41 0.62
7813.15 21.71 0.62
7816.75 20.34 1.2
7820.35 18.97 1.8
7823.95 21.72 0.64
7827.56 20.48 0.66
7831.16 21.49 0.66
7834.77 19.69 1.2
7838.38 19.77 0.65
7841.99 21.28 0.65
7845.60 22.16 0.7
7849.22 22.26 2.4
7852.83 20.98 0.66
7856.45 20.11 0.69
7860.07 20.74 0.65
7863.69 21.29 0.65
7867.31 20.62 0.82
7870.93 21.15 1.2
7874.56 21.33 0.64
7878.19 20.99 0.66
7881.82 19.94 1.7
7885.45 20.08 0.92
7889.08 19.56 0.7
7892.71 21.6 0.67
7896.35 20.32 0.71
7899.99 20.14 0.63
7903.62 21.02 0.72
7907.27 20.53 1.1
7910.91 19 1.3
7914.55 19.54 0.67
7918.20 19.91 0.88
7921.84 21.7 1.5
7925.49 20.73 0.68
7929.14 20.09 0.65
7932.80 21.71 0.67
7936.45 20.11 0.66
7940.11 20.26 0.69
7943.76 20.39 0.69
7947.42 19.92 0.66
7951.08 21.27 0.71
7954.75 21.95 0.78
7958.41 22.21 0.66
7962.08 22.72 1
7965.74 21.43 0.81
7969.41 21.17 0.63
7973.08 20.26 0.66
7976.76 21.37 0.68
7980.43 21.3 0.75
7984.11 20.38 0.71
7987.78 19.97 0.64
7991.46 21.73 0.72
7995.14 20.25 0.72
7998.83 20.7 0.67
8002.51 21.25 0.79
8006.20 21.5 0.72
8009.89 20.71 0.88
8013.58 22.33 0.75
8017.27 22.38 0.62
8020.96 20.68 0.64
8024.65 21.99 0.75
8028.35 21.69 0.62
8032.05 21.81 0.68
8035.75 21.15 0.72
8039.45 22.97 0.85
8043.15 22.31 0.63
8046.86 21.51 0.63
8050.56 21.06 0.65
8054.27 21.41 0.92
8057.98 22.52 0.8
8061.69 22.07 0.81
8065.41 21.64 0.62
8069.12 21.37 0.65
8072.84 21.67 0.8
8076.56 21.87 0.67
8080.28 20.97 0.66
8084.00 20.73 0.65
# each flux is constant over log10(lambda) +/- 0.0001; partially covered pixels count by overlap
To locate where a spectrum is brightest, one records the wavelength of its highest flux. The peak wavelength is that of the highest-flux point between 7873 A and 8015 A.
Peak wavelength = 7962.08 A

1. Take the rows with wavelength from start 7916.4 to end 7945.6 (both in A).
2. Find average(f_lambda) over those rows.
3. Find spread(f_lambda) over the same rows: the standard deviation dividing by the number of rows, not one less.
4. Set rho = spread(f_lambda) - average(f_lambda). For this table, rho -19.9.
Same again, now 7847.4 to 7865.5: -20.4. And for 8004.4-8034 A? -21.0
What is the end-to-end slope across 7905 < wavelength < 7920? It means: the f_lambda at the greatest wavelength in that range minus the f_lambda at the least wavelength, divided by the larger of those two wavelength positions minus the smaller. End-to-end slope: -0.06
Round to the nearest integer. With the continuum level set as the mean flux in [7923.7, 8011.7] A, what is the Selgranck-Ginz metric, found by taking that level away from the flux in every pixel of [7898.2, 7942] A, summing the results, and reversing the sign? 7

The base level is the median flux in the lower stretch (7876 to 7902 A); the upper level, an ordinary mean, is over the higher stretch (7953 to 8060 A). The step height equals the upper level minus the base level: 1.3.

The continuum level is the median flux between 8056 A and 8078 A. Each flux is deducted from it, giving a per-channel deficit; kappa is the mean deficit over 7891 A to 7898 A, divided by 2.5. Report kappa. 0.32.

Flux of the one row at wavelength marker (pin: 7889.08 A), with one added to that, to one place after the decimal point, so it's 20.6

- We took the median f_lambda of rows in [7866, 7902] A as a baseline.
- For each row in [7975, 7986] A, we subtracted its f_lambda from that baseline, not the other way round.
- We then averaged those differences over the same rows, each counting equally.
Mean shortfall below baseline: -0.5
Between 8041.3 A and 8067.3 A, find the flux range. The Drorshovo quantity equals 1.46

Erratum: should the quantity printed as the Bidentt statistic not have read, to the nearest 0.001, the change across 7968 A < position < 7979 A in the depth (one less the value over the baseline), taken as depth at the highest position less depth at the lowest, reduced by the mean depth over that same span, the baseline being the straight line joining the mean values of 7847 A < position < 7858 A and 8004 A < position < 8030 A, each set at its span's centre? -0.034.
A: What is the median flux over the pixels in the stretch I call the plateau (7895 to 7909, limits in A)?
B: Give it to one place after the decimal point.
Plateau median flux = 20.4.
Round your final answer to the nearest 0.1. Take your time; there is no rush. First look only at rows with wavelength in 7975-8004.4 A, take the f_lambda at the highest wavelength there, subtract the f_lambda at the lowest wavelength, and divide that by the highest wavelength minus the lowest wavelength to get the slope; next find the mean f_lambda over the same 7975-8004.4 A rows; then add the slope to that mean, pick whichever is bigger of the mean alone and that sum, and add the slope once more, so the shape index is 20.9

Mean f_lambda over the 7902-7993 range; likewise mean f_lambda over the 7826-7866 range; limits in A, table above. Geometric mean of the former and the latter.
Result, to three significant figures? 20.9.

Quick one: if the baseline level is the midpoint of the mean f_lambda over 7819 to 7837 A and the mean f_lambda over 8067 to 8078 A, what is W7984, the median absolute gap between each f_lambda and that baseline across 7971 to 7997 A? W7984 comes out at 0.68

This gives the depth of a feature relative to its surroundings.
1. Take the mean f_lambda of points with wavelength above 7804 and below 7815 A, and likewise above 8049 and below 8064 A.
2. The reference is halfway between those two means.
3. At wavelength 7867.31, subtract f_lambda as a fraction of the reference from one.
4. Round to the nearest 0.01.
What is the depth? 0.05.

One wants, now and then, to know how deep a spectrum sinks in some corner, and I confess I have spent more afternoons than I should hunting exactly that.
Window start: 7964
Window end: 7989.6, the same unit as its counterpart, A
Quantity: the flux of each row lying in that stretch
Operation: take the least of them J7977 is 19.97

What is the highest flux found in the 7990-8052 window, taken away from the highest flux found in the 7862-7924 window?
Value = -1.3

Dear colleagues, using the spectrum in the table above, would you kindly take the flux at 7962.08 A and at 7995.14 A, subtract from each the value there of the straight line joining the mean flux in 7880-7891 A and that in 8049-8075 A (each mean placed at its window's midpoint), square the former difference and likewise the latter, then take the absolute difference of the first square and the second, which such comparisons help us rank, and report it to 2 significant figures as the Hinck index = 3.7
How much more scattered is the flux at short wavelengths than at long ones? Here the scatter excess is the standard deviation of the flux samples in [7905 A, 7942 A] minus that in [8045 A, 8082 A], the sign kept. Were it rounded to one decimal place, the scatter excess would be 0.4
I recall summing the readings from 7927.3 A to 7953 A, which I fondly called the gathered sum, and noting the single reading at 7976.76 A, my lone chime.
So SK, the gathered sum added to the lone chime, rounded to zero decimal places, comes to 165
